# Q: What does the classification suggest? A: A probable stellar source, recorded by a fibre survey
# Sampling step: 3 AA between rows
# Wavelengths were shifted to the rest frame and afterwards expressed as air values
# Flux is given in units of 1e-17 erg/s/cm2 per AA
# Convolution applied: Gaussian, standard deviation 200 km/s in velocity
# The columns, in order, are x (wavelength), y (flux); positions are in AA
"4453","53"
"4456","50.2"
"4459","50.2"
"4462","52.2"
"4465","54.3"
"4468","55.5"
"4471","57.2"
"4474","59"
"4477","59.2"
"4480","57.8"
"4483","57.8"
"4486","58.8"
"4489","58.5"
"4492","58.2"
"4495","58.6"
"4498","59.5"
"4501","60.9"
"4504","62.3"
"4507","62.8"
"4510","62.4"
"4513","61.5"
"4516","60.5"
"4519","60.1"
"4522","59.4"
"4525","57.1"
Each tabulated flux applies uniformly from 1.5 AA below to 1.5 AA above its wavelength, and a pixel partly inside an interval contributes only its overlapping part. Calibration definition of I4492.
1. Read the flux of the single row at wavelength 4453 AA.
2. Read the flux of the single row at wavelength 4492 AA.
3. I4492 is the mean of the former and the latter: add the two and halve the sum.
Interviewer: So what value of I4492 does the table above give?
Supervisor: 55.6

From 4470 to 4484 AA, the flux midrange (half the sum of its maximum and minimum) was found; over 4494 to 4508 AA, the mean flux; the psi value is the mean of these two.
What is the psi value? 59.5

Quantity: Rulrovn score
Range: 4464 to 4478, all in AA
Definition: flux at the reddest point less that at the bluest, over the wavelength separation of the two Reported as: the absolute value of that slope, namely 0.41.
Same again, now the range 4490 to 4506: 0.34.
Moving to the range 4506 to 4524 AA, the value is 0.23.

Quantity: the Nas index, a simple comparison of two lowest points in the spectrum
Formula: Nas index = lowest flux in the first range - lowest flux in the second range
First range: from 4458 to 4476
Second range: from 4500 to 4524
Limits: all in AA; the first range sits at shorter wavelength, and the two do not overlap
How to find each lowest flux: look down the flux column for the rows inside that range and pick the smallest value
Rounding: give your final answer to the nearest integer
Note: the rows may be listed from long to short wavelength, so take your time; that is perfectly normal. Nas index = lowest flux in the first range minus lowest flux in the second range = -9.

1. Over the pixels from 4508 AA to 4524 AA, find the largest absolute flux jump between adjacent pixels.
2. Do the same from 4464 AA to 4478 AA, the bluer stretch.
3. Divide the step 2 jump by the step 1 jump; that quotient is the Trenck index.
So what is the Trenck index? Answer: 1.80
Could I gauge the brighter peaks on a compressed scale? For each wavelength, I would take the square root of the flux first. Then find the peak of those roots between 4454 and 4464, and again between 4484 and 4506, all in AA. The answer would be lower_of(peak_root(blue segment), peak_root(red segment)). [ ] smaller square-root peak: 7.22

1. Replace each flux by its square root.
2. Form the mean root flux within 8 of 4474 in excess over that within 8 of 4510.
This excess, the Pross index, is -0.27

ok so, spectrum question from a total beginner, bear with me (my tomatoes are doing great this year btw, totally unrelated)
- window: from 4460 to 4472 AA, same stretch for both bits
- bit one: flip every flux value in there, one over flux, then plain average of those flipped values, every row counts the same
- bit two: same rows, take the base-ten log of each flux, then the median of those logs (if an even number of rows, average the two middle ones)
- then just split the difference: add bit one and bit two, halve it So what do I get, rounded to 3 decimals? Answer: 0.879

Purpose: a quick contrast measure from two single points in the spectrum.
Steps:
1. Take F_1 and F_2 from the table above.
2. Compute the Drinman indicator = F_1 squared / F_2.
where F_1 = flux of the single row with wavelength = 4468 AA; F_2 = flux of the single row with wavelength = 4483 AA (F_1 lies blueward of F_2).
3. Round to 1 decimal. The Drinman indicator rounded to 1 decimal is 53.3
